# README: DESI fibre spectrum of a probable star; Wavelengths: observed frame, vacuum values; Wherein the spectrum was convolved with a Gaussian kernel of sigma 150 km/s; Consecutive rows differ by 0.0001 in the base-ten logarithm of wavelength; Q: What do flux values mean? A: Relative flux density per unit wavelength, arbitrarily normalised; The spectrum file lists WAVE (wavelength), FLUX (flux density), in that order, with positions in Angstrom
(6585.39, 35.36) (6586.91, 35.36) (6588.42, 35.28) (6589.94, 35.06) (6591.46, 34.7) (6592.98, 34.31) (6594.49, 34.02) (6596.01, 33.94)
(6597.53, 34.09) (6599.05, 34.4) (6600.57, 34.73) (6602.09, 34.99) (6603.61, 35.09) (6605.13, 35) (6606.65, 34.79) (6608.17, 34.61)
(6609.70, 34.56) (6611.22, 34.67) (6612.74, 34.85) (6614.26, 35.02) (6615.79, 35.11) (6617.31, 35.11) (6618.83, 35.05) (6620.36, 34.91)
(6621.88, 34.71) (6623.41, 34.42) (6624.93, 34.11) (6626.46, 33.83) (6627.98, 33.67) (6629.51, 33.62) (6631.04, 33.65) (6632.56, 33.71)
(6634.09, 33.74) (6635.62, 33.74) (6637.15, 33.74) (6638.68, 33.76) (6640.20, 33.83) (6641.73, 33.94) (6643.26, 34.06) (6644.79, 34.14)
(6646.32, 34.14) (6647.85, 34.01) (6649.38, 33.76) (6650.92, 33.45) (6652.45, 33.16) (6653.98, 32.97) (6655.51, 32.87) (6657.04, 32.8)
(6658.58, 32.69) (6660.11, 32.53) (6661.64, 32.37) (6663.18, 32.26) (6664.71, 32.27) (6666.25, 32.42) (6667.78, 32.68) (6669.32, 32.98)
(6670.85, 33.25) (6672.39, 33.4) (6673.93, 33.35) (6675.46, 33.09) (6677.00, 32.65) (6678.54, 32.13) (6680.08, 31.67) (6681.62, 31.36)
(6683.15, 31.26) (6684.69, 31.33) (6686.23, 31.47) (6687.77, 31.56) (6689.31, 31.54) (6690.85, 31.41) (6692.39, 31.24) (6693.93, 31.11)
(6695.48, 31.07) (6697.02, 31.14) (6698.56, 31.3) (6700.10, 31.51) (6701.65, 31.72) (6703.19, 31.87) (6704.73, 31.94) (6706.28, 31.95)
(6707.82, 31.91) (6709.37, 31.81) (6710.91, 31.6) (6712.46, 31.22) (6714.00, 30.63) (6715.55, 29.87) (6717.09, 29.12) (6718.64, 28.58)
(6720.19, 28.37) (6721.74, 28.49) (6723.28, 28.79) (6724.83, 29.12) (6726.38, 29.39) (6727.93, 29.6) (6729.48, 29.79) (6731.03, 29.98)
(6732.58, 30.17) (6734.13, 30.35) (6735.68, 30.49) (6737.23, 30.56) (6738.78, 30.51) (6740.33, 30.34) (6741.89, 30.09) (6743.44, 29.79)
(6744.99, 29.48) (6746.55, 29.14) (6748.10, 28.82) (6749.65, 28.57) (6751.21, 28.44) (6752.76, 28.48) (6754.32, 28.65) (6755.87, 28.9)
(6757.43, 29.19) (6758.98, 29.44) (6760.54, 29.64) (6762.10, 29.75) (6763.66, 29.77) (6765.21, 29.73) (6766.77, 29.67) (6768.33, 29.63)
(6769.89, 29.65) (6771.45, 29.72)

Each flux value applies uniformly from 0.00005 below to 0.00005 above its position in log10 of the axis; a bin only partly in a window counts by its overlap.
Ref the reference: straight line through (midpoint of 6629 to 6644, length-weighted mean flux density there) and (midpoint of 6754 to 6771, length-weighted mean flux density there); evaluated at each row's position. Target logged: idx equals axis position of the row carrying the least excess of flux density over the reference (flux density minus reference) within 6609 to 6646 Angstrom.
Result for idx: 6627.98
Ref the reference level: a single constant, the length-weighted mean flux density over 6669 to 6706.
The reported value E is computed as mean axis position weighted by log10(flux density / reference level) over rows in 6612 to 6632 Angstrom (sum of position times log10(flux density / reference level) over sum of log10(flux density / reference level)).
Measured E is 6620.7 Angstrom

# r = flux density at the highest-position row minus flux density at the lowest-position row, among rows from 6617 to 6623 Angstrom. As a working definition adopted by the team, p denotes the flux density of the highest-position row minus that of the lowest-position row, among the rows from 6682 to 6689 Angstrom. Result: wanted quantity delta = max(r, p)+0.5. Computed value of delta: 0.8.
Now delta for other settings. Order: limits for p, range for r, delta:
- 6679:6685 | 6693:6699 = 0.7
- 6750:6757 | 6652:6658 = 1.0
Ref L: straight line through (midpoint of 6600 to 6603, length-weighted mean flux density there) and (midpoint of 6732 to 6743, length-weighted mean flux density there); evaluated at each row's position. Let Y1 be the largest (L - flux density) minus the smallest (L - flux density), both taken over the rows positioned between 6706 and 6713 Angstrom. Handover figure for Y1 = 0.5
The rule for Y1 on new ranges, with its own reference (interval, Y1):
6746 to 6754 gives 0.5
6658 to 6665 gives 0.3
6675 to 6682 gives 1.5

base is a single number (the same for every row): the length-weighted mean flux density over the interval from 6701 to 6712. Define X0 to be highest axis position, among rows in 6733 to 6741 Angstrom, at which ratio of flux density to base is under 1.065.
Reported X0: 6740.33 Angstrom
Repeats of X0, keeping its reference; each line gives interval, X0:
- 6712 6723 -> 6721.74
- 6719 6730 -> 6729.48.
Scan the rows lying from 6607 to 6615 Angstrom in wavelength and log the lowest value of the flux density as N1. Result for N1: 34.56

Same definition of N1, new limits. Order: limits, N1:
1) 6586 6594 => 34.31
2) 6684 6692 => 31.33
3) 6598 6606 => 34.4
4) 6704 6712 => 31.6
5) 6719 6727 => 28.37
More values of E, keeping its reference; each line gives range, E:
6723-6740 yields 6729.6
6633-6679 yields 6651.9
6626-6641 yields 6633.4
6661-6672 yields 6667.6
